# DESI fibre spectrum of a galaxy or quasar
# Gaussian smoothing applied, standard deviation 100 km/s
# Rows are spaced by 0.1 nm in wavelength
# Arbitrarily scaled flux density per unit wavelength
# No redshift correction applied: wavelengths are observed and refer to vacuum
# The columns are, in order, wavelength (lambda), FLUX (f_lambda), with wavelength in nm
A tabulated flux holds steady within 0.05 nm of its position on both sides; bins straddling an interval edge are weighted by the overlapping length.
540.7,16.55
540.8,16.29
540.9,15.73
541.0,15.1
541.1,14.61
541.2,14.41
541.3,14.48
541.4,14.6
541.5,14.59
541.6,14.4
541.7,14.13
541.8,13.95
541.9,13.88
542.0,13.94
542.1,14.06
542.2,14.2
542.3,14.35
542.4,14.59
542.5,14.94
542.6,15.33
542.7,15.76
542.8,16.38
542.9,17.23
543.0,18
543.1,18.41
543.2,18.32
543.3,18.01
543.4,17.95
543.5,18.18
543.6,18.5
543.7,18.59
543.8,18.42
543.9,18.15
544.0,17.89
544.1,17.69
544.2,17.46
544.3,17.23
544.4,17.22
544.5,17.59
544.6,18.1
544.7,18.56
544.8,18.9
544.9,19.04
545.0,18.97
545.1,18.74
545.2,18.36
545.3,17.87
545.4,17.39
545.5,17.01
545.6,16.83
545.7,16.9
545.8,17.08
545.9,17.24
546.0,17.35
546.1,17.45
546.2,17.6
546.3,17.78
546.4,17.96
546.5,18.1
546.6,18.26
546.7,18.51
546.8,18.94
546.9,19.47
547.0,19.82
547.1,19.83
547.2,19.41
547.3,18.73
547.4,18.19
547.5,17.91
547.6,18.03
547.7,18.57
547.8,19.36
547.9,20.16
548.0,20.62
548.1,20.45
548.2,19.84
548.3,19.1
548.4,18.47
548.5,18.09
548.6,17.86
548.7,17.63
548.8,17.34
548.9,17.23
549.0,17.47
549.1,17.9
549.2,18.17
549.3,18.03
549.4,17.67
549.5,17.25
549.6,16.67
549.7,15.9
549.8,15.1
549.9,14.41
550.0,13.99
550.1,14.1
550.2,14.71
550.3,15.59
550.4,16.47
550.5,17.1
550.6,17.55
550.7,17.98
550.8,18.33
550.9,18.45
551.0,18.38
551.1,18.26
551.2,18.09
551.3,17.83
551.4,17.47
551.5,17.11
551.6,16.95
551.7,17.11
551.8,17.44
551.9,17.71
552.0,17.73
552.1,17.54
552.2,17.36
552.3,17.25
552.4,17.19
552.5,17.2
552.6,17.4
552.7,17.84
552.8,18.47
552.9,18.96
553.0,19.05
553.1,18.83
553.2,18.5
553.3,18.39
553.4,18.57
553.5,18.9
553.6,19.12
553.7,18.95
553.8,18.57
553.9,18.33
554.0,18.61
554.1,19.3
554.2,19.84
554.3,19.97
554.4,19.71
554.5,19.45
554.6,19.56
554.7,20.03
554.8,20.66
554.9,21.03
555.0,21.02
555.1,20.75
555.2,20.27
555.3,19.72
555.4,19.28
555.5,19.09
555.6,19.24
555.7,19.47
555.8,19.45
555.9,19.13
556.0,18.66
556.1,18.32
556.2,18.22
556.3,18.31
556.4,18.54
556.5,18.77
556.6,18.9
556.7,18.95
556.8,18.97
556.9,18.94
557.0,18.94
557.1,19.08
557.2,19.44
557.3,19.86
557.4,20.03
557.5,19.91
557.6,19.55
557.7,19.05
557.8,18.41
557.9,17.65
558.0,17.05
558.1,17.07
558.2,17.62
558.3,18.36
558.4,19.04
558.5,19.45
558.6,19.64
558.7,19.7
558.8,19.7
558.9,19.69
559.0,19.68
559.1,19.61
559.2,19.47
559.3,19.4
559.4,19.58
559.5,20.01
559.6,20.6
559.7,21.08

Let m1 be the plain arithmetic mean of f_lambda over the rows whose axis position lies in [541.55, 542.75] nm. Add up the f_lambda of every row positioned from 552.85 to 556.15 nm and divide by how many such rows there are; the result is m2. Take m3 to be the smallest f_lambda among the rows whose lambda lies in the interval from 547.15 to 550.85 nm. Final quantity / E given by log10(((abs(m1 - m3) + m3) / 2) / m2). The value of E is -0.428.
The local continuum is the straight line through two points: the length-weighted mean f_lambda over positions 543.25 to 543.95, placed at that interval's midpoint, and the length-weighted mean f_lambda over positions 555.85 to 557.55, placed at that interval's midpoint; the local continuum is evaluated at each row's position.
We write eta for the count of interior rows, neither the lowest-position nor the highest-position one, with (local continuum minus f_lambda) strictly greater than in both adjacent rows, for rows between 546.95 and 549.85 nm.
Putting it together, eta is 2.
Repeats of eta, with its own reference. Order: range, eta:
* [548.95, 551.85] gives 2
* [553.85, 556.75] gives 3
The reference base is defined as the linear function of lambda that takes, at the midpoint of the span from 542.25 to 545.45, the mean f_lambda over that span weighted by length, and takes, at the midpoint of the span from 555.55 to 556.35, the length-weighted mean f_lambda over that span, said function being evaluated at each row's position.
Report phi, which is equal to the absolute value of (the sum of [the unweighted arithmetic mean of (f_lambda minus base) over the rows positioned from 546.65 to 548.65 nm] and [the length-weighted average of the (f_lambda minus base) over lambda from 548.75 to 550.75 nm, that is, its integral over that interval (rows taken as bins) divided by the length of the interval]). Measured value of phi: 0.56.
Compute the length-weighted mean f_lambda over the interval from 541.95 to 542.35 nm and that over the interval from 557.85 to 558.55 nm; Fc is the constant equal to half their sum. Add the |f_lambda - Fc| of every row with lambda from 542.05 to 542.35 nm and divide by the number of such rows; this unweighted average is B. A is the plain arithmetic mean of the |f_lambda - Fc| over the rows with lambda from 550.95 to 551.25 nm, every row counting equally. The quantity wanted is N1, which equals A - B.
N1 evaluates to 0.3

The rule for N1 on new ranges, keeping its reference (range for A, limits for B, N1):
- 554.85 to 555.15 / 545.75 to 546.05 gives 3.7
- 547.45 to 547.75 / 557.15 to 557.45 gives -1.6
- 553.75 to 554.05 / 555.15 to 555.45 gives -1.3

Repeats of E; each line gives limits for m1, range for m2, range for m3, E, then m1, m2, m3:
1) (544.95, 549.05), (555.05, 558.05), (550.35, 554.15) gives -0.318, 18.3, 19.1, 16.47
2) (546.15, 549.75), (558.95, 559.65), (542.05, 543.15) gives -0.332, 18.4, 19.8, 14.06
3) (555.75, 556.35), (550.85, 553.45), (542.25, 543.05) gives -0.282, 18.7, 17.9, 14.35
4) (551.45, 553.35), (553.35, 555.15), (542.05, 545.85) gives -0.343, 17.8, 19.6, 14.06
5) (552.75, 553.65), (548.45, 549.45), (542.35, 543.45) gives -0.277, 18.8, 17.7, 14.59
